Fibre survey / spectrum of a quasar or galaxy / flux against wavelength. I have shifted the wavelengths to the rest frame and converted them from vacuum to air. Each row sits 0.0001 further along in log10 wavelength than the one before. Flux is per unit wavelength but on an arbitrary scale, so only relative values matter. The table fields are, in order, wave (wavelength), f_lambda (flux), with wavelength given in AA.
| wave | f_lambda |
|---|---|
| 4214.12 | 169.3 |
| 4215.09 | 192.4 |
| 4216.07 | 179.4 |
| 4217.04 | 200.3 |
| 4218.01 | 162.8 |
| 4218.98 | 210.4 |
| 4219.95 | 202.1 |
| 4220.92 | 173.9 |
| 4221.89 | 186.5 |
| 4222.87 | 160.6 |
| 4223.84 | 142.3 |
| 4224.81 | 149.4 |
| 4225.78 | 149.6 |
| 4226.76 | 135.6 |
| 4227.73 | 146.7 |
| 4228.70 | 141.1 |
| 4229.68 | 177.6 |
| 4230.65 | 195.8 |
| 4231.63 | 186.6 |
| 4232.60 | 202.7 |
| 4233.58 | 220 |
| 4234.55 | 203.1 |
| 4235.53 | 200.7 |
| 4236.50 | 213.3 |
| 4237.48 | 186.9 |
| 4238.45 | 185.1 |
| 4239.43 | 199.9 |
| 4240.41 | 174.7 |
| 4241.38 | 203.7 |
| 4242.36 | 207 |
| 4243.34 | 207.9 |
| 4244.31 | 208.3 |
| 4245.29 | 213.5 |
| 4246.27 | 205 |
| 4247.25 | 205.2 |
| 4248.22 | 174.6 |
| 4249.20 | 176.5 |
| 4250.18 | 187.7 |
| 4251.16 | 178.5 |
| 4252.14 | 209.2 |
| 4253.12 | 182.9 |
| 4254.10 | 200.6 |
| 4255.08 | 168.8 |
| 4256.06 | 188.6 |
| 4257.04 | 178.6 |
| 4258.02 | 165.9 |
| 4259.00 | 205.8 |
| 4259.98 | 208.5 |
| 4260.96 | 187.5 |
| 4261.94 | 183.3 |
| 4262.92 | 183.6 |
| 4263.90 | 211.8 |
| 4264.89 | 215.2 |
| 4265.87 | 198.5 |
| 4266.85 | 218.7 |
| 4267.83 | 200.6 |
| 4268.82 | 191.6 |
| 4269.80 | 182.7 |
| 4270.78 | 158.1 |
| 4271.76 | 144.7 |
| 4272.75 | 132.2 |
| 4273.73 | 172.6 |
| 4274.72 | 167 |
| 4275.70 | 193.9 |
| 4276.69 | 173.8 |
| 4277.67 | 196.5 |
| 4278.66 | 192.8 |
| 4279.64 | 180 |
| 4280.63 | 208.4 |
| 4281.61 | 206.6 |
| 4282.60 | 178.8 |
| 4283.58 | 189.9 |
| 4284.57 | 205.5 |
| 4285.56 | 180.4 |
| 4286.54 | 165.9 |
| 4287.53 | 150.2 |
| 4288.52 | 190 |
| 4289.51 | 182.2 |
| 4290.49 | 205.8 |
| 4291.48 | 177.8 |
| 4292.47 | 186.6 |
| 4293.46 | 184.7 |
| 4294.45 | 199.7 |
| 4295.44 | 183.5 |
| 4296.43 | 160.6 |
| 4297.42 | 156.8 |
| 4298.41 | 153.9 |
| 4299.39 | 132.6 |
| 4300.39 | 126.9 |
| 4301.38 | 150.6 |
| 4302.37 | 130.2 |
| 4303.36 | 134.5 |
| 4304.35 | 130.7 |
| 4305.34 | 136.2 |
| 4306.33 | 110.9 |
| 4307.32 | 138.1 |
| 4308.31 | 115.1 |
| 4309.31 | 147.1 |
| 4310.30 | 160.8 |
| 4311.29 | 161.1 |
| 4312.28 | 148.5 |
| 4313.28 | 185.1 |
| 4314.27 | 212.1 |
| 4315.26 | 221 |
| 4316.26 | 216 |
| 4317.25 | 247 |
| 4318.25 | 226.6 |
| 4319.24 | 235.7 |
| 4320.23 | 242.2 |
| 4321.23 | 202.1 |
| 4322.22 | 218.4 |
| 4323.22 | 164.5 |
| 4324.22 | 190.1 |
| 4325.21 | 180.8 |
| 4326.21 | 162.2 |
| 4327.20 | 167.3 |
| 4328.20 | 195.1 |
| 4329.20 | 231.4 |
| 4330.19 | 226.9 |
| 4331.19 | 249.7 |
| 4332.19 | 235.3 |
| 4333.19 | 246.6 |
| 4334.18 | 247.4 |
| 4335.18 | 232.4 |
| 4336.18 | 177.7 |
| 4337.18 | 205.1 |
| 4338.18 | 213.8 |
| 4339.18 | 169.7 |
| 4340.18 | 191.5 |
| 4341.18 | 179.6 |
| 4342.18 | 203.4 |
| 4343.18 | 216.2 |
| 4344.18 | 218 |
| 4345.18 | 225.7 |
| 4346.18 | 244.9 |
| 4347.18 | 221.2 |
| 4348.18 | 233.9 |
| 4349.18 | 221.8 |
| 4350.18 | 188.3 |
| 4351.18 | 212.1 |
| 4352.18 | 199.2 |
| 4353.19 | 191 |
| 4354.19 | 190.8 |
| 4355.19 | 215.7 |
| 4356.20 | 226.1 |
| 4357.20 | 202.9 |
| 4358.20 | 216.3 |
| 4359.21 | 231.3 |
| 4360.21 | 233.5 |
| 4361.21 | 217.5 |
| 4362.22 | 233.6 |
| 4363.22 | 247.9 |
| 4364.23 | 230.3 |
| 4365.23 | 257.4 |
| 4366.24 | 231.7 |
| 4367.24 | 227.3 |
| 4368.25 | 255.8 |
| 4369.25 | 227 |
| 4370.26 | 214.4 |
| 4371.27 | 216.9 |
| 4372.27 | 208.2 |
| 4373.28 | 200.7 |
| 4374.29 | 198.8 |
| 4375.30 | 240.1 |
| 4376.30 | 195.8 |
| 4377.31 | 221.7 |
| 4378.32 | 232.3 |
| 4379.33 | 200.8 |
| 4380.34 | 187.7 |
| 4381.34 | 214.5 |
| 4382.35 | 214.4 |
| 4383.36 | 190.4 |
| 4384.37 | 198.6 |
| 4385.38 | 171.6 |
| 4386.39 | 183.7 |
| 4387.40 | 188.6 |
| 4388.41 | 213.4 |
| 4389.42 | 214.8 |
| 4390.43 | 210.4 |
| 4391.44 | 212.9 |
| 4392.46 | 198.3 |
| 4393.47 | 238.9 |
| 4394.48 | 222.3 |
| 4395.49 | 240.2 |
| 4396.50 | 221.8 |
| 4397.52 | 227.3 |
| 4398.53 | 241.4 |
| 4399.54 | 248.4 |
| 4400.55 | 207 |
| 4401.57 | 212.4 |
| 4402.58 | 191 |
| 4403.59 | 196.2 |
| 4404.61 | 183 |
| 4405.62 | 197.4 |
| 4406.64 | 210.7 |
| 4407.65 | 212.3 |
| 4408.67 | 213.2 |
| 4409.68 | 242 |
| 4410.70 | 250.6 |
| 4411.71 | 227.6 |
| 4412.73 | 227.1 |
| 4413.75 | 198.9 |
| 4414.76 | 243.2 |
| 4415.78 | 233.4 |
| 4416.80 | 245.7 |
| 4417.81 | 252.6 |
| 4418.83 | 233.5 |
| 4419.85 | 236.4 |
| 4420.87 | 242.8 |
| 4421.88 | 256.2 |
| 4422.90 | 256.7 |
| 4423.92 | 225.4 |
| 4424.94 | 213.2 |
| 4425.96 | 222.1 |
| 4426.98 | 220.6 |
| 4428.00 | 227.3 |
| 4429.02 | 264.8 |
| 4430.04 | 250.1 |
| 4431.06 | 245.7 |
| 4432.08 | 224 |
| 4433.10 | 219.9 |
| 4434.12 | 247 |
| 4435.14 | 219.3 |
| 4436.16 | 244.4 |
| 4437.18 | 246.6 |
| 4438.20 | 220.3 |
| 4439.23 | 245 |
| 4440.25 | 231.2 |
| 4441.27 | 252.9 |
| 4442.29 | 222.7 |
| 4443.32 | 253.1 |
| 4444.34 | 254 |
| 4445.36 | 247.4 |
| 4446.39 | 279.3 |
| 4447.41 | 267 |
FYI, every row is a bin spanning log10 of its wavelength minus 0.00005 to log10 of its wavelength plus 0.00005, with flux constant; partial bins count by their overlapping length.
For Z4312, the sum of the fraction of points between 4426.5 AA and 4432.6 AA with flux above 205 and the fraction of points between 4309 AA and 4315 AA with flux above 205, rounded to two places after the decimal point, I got 1.17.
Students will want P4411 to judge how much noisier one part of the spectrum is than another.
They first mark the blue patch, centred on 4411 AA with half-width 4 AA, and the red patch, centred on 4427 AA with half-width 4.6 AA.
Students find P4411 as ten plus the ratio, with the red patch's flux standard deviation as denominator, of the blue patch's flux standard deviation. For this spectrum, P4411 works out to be 11.0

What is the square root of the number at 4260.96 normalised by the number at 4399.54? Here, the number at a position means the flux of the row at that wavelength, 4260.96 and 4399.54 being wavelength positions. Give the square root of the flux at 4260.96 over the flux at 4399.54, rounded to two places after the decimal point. 0.87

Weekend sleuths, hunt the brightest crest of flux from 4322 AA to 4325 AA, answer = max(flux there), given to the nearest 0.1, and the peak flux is 218.4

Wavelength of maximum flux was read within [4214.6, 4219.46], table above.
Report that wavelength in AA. 4218.98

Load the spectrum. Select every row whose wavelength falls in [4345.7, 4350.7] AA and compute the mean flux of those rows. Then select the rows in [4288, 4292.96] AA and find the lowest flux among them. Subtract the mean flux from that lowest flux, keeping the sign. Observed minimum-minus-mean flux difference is -44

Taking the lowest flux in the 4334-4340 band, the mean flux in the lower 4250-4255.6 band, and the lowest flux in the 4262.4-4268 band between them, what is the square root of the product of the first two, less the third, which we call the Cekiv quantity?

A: -5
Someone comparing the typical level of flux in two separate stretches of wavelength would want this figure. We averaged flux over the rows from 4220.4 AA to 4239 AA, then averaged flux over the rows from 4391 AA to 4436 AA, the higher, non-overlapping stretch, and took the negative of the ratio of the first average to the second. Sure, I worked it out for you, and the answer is -0.78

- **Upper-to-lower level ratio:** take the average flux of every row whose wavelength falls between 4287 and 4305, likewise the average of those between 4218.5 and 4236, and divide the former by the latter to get 0.92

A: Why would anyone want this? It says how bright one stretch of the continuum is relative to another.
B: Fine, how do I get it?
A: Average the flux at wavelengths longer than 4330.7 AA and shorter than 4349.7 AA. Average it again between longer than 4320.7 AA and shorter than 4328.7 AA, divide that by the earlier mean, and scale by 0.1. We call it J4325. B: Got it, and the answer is 0.085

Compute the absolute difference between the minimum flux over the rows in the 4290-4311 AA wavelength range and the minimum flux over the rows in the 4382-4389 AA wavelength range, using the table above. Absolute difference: 61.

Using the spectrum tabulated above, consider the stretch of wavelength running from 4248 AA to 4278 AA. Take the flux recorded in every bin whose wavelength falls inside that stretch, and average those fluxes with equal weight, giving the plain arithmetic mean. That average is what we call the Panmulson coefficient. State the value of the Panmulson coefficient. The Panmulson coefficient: 185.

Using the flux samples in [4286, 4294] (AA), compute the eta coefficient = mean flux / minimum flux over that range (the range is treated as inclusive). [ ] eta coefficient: 1.20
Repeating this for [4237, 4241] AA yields 1.07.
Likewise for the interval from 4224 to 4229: 1.07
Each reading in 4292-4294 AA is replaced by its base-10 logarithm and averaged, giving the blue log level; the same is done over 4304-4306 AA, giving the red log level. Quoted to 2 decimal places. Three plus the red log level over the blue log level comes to 3.94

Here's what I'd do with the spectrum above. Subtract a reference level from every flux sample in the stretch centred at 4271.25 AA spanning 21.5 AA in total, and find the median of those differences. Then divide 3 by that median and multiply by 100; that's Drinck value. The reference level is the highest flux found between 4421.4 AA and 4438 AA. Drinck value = -3.99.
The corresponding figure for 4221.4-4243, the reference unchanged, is -3.83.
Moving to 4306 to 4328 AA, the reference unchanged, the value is -3.67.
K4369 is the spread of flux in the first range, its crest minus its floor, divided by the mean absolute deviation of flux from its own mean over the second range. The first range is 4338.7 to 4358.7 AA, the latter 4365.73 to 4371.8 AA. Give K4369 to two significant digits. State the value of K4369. 7.6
